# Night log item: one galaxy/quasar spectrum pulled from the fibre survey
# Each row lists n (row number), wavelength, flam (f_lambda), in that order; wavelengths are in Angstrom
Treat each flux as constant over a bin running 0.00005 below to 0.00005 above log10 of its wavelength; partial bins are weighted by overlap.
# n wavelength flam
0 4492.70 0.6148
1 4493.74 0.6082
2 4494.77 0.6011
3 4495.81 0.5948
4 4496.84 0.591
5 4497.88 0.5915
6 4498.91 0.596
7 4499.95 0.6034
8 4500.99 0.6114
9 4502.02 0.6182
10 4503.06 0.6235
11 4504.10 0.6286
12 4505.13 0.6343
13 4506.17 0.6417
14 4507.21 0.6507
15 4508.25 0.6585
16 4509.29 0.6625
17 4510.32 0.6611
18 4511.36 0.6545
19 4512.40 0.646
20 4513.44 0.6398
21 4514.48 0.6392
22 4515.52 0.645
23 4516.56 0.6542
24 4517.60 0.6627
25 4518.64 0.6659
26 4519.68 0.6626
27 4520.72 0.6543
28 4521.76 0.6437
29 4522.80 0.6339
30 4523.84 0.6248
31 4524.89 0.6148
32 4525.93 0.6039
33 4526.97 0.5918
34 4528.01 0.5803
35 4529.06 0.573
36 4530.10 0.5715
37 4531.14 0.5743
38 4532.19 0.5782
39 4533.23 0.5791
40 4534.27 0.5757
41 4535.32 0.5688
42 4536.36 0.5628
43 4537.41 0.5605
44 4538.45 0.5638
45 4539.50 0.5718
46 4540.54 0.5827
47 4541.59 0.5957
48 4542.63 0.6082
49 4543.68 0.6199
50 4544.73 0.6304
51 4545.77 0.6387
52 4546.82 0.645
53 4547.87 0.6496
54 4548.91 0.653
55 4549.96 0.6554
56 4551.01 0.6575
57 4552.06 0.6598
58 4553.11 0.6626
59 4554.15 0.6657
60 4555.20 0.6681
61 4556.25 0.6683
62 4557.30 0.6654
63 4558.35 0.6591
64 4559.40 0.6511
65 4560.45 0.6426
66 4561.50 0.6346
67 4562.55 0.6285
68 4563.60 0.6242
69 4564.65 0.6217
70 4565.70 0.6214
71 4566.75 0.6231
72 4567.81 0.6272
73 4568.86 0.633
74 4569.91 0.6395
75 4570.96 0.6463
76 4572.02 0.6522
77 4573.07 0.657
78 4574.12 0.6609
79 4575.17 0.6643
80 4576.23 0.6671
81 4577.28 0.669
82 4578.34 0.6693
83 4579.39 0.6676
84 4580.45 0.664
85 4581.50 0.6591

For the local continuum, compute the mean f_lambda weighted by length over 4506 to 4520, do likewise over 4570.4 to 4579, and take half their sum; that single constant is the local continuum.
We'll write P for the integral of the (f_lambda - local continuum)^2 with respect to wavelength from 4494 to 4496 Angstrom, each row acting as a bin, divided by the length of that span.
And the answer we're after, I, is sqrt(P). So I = 0.06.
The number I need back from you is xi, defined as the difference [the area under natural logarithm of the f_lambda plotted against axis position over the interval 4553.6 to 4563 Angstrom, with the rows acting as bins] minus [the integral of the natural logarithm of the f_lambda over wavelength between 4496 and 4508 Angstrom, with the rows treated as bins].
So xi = 2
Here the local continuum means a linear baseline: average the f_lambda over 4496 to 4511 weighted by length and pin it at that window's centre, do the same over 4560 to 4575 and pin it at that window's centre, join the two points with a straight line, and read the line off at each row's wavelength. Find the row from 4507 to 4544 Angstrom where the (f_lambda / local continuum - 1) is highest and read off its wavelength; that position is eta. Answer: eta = 4518.64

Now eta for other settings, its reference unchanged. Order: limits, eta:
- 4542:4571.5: 4556.25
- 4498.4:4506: 4505.13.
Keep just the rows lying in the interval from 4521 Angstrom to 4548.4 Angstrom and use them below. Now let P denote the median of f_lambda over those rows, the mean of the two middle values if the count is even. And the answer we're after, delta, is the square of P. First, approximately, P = 0.587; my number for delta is 0.345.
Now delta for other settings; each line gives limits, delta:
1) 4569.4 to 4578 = 0.434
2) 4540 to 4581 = 0.424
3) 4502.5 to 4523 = 0.420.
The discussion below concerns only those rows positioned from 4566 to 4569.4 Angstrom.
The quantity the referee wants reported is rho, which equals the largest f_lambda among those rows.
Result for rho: 0.633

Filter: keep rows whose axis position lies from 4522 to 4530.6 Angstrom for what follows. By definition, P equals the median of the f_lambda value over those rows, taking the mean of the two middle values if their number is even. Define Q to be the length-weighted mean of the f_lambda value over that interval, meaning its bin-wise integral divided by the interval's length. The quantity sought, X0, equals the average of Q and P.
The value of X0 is 0.599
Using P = 0.598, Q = 0.601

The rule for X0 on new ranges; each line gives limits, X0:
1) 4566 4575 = 0.643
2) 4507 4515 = 0.652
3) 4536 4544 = 0.580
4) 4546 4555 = 0.656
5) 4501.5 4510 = 0.639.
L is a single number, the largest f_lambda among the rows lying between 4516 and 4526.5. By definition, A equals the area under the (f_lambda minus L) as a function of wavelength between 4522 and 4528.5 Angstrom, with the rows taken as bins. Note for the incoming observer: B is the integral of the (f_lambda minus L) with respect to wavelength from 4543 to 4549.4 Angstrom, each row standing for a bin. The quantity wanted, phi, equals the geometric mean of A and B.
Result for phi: 0.25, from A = -0.4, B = -0.17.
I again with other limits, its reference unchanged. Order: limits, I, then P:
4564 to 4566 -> 0.04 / 0.0012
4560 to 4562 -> 0.02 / 0.0004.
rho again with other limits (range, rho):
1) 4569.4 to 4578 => 0.669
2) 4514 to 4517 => 0.6542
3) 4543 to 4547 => 0.645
